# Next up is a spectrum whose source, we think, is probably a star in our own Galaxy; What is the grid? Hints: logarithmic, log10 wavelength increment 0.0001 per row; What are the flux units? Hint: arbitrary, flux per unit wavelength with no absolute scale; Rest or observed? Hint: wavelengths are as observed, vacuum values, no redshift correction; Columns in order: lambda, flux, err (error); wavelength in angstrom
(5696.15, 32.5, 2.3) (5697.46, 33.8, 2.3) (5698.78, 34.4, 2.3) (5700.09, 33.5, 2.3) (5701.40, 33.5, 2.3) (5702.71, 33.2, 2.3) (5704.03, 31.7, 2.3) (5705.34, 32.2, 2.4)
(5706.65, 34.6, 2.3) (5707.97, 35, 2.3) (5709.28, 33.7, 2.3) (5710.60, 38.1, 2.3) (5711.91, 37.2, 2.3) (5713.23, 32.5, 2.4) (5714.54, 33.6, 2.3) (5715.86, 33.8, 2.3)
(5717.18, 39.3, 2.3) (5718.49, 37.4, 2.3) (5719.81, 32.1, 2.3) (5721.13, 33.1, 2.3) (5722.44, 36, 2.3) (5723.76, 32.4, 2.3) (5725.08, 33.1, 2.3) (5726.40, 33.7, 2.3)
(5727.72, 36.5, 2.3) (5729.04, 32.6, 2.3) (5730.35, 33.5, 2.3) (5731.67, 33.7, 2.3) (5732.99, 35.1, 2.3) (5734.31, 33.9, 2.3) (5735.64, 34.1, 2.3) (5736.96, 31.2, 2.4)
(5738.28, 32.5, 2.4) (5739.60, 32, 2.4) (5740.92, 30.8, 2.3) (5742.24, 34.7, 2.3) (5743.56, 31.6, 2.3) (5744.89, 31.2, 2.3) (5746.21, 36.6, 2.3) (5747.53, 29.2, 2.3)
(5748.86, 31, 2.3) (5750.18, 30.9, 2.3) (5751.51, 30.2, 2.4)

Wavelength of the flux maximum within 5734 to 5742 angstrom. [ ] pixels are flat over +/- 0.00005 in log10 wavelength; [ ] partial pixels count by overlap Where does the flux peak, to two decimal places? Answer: 5735.64 angstrom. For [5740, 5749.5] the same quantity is 5746.21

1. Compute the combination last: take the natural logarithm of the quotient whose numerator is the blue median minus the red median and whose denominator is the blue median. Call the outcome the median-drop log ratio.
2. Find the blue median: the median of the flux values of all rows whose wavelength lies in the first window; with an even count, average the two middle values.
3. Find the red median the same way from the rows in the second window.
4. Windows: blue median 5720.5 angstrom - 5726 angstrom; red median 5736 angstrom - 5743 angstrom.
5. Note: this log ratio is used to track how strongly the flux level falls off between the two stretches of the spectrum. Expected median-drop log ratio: -3.4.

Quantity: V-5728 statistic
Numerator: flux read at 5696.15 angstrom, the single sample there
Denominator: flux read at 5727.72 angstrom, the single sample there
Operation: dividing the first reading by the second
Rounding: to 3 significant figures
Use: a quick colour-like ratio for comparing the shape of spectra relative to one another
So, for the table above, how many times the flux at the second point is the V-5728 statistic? 0.890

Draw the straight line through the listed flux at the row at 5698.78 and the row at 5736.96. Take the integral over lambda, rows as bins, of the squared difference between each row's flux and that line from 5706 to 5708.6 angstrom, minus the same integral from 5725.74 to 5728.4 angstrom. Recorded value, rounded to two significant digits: -27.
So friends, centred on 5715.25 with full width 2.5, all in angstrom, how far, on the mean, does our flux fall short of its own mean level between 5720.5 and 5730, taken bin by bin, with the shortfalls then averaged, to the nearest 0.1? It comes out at 0.2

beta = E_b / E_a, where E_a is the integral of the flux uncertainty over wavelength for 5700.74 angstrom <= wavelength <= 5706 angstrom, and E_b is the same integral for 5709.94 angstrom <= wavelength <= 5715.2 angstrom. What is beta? 1.00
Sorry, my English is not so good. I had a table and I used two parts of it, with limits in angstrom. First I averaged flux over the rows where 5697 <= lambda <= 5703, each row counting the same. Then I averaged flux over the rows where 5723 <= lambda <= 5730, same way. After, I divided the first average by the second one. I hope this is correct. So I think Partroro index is 1.00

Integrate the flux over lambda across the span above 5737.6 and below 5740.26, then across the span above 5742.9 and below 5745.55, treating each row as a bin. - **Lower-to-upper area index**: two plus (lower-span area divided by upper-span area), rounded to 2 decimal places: 3.03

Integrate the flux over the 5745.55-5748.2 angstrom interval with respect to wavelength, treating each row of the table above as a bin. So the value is 87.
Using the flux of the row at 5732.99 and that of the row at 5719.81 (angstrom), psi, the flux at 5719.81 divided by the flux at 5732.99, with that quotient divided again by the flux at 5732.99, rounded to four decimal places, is 0.0261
